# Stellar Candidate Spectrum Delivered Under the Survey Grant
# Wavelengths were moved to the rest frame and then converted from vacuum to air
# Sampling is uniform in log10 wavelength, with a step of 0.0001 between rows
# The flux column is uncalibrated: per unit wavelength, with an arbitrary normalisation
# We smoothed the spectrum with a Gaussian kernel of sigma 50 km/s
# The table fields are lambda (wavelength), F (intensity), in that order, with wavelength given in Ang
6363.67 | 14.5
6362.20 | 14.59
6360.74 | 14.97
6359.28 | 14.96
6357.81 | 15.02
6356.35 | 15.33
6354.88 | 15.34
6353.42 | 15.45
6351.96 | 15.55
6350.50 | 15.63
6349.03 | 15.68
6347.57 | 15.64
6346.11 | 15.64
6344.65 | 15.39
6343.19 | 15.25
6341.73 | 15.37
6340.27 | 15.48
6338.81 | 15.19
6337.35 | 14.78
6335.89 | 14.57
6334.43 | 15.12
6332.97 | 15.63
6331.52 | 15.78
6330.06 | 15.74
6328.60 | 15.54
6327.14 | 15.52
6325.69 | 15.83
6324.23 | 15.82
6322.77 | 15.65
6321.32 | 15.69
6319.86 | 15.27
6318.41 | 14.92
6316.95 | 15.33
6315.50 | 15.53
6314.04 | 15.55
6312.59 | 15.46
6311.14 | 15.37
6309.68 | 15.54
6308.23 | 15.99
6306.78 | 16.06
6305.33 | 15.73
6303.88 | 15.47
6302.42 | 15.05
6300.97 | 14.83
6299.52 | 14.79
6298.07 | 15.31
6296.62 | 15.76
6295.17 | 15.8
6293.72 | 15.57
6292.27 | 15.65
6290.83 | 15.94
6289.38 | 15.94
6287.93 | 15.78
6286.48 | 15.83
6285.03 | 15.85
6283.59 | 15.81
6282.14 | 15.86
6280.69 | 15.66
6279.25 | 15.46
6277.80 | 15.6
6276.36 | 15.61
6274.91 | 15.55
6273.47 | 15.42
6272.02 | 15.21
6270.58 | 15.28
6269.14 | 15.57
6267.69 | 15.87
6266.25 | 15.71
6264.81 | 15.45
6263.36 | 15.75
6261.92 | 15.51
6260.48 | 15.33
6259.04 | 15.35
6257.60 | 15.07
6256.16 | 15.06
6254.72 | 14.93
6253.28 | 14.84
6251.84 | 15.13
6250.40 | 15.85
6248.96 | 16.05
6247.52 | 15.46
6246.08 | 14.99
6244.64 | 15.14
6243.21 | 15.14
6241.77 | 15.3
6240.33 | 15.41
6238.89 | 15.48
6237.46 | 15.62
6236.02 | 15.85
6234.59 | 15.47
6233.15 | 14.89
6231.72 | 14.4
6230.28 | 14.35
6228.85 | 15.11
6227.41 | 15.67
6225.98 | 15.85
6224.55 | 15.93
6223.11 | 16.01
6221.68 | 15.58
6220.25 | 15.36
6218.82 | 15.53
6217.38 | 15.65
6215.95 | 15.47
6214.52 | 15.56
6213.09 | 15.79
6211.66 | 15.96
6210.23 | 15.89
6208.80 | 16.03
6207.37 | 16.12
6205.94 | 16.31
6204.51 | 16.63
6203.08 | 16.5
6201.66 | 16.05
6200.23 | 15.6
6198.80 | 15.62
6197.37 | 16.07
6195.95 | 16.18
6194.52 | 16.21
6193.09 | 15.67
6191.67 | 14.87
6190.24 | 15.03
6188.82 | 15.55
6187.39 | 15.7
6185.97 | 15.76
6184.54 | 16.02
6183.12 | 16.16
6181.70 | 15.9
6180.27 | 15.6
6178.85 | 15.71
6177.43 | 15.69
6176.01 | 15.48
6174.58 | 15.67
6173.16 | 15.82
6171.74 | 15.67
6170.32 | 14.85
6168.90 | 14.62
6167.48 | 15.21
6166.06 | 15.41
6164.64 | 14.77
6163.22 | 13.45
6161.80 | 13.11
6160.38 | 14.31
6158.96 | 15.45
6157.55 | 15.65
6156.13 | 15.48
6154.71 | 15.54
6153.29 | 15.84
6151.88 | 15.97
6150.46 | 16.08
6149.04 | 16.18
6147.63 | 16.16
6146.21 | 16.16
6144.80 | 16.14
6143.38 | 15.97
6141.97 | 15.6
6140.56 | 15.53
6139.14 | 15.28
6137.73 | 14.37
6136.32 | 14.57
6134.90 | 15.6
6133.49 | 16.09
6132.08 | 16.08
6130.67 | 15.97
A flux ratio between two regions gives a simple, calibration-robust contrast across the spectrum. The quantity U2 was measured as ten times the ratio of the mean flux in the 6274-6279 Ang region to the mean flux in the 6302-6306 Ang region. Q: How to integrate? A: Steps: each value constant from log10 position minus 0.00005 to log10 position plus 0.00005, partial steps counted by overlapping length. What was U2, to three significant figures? 10.1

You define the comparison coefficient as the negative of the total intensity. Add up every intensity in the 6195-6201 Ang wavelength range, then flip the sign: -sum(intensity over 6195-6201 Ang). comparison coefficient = -63.5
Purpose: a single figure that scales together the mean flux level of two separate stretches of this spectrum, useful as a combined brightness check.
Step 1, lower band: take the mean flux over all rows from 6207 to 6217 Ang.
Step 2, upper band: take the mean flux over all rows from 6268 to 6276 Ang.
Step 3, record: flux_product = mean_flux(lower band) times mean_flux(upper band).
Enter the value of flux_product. 244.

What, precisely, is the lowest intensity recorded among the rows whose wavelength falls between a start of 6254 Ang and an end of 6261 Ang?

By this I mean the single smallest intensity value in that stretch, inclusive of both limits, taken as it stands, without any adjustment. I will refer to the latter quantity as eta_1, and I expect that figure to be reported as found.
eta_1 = 14.93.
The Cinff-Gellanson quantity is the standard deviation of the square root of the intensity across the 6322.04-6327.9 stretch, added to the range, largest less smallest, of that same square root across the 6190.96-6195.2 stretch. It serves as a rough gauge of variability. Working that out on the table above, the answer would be 0.19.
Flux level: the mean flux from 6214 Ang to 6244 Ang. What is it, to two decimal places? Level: 15.41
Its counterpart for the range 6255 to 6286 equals 15.52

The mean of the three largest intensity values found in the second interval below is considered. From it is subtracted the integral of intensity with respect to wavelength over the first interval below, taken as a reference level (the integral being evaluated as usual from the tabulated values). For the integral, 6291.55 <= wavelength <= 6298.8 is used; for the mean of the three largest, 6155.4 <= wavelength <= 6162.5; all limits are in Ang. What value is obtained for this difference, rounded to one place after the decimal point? -97.7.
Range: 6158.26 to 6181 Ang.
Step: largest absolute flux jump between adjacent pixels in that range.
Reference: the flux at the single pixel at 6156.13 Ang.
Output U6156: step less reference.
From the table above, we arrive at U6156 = -14.16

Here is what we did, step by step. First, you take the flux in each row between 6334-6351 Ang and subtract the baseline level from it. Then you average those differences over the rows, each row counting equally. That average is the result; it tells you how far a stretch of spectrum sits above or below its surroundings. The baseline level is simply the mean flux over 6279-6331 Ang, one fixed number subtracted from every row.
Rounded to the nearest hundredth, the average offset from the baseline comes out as -0.27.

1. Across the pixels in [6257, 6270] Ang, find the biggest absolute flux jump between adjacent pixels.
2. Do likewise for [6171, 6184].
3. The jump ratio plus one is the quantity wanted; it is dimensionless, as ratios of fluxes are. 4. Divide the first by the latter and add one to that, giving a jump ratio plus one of 2.00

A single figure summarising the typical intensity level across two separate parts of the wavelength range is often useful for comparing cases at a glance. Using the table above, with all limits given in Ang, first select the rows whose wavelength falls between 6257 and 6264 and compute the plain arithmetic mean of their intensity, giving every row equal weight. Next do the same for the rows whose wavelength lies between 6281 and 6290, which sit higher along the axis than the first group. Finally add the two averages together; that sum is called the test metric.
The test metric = 31.2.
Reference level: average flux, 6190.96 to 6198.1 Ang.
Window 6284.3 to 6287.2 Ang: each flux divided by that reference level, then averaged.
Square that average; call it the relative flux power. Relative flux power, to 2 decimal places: 1.01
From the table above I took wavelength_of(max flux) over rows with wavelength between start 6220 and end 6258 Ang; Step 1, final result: 6248.96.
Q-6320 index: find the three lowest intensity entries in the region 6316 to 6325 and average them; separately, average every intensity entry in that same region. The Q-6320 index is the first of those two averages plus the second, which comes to 30.62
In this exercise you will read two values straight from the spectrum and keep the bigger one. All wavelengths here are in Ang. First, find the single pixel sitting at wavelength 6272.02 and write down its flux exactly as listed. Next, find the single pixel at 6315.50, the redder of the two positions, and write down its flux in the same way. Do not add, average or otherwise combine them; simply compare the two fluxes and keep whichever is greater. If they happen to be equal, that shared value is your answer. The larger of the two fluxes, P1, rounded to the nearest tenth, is 15.5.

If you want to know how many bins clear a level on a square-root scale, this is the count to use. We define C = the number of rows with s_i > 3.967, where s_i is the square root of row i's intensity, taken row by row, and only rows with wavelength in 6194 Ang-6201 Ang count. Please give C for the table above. 3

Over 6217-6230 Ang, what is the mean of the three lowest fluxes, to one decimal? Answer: 15.3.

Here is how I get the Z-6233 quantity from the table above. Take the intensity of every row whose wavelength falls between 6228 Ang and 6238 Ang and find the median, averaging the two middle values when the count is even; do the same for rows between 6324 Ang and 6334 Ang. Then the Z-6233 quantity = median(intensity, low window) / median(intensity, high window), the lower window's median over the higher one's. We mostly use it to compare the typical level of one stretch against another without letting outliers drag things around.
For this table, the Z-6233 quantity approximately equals 0.960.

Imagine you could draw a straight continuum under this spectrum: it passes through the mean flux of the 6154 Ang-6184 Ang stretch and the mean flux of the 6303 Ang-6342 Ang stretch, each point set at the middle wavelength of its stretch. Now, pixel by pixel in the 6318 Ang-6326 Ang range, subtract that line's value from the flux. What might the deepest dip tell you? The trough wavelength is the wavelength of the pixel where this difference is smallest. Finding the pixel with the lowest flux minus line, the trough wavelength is 6318.41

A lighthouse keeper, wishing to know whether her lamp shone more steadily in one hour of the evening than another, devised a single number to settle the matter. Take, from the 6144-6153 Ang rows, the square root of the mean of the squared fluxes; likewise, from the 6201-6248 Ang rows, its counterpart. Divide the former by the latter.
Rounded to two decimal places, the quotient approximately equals 1.03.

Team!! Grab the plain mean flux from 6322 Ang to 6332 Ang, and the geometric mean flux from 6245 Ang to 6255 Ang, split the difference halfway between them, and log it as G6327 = 15.5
